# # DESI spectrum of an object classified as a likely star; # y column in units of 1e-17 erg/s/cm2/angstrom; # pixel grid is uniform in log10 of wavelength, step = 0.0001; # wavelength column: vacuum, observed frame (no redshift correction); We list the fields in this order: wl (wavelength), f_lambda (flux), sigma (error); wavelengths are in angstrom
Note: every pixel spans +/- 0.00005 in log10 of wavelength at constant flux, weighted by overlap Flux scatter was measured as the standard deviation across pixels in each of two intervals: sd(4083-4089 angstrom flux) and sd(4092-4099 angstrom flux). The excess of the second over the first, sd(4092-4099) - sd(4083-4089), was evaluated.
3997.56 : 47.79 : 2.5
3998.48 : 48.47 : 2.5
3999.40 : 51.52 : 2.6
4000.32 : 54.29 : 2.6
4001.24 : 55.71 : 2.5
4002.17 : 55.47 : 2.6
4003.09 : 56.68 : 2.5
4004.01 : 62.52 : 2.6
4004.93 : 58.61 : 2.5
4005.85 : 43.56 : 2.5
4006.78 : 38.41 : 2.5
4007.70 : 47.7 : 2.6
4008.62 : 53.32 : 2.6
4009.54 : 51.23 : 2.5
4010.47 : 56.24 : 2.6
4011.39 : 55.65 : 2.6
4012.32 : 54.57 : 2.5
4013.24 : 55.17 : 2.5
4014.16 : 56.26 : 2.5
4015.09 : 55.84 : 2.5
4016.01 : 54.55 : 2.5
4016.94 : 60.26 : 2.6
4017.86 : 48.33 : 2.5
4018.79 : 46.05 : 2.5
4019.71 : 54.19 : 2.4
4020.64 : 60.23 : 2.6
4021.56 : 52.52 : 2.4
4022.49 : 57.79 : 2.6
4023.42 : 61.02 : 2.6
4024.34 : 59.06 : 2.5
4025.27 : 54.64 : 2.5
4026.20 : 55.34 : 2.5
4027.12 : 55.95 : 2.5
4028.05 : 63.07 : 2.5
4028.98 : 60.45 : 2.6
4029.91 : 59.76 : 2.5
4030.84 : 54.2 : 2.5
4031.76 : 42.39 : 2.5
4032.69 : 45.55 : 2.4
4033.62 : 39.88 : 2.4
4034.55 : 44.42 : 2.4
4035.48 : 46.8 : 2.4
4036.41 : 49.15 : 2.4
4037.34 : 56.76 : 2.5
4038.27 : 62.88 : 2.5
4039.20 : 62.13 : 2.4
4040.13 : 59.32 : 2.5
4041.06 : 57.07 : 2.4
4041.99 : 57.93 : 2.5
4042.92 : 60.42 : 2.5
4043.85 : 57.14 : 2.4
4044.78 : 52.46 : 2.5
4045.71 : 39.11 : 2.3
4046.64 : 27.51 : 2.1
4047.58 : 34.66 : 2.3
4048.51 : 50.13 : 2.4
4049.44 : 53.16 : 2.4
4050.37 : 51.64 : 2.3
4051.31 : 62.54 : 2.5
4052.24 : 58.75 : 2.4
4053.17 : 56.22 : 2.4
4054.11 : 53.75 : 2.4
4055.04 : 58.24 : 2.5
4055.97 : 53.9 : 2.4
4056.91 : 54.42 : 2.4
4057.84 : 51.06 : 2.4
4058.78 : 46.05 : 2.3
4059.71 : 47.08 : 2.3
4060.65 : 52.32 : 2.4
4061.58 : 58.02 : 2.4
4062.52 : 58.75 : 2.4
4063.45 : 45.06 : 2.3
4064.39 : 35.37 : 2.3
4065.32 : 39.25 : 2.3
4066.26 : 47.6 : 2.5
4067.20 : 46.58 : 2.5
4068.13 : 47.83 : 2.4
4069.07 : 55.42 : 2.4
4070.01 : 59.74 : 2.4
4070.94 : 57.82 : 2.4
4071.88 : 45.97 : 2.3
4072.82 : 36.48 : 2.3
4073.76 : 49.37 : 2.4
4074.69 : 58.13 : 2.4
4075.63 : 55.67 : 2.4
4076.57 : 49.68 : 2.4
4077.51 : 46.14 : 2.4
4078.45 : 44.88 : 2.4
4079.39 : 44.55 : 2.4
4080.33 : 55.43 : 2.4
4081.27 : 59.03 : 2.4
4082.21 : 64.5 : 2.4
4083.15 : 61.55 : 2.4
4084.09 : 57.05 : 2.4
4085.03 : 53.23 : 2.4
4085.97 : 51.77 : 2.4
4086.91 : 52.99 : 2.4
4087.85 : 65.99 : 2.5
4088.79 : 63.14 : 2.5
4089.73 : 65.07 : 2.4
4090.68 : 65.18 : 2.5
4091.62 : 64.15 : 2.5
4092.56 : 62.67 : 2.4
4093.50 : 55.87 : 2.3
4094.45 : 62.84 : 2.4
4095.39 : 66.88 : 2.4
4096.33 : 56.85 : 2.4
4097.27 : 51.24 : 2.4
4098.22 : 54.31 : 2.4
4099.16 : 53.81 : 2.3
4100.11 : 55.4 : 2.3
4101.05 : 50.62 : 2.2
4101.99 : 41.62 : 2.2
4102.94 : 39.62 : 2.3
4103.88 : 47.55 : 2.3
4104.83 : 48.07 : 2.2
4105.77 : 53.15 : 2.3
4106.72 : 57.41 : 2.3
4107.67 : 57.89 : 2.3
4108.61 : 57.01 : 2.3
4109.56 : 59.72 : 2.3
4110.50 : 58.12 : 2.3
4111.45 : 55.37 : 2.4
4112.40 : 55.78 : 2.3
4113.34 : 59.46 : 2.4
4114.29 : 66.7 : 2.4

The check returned -0.1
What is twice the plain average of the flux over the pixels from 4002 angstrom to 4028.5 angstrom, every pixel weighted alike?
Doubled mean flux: 109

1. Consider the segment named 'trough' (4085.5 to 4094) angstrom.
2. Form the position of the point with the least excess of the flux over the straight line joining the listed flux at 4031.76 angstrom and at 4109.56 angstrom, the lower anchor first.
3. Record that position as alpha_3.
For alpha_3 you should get 4085.97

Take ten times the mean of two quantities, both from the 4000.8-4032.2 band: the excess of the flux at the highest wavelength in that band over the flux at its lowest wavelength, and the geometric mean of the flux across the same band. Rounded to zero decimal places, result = 205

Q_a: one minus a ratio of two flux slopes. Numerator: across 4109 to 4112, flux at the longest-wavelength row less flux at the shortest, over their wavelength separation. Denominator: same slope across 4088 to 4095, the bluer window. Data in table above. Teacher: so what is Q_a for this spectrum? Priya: -42.4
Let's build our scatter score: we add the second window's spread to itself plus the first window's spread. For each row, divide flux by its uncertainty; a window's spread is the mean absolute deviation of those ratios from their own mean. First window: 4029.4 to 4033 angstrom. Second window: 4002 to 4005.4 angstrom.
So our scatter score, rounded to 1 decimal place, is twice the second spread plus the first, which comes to 4.2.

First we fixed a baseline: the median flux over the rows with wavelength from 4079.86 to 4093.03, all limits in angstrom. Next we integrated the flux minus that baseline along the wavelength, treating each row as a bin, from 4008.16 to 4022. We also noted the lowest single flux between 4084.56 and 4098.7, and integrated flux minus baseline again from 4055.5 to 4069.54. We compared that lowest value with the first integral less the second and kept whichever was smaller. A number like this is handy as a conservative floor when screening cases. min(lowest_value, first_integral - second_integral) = 51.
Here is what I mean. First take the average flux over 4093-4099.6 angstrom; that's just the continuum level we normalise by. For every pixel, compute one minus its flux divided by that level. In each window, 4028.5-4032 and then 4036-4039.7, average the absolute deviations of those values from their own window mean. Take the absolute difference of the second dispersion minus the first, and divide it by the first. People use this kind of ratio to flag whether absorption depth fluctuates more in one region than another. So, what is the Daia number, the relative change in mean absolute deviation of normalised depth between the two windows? 0.2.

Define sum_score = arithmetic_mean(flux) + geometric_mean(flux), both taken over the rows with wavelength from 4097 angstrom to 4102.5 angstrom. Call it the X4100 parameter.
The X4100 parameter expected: 102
